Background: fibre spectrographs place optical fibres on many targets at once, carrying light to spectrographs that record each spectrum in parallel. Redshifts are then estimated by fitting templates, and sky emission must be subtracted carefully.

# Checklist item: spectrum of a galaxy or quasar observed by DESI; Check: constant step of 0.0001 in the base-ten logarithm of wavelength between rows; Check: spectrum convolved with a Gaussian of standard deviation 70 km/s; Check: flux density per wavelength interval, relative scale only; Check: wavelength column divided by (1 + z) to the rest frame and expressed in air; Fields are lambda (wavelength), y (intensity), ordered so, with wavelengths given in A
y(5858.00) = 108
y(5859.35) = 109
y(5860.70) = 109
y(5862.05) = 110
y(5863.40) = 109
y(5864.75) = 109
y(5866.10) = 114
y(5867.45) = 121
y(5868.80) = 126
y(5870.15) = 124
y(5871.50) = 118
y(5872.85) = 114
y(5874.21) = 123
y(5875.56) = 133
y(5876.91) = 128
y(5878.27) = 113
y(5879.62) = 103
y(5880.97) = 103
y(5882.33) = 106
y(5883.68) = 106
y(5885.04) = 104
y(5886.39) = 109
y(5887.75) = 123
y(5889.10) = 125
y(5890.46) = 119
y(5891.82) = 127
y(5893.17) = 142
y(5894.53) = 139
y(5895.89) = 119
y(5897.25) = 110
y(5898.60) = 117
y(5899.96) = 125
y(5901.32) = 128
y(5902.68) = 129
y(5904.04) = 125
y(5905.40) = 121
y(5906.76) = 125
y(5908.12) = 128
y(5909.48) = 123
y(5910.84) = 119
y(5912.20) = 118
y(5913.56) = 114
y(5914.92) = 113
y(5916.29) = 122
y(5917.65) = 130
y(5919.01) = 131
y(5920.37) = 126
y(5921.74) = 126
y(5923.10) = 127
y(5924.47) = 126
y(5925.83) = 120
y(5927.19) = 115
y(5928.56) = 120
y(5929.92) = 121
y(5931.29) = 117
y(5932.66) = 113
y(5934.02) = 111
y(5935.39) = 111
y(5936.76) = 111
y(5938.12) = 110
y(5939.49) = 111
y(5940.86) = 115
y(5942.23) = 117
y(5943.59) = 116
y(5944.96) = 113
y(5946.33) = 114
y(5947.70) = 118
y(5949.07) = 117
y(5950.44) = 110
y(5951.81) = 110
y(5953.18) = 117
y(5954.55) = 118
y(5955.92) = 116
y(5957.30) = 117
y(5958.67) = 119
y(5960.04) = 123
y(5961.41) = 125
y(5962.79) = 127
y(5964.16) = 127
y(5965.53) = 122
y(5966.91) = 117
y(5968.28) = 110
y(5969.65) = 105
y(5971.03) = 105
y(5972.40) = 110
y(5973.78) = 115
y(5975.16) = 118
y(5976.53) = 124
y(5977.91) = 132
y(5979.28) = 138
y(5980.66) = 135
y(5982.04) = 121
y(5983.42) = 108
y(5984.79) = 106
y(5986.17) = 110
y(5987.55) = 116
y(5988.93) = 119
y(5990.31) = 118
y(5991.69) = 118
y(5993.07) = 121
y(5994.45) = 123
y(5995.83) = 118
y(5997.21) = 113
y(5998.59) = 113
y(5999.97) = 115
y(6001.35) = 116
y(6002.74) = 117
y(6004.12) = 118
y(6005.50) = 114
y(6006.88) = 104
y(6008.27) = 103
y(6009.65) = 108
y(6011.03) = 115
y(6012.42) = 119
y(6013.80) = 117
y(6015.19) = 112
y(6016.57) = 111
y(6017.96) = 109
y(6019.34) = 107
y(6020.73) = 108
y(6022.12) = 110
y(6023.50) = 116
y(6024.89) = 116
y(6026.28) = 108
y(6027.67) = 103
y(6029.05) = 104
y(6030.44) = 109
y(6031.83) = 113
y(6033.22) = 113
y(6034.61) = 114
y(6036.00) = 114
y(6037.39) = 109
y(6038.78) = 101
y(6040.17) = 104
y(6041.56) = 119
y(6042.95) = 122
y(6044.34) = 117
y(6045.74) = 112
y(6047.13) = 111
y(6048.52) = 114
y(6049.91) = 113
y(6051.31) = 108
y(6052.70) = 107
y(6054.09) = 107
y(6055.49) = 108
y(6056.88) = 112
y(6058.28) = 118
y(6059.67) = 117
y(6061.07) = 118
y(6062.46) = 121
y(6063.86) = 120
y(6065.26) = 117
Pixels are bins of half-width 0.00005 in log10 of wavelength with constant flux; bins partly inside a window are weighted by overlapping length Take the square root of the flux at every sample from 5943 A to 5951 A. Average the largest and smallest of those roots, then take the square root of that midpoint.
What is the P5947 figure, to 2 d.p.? 3.27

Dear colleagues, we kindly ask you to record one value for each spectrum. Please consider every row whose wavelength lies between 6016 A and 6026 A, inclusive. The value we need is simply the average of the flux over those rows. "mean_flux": 111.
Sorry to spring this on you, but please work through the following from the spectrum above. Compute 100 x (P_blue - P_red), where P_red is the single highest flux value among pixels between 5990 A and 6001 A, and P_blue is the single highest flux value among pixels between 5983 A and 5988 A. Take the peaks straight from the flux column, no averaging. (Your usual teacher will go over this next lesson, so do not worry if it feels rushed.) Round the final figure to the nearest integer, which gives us -700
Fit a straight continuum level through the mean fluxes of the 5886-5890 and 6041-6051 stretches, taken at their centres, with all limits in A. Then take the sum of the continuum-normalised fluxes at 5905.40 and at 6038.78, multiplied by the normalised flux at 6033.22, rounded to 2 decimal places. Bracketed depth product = 1.85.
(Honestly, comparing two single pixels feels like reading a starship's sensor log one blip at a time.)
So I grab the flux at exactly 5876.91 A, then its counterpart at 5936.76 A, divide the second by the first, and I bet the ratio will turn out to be 0.87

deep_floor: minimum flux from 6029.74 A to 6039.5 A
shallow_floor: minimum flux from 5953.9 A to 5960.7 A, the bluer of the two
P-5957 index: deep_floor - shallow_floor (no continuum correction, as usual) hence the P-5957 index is -15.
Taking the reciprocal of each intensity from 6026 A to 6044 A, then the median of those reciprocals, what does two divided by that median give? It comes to 218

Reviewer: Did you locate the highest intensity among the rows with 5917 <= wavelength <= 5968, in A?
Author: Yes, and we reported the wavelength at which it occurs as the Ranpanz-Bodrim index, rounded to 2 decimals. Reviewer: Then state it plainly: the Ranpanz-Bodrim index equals 5919.01 A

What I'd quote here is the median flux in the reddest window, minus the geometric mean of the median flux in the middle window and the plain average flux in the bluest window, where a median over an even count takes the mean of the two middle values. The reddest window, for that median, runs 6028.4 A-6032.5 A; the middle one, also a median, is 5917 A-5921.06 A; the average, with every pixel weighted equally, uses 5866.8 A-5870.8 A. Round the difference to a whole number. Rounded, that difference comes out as -18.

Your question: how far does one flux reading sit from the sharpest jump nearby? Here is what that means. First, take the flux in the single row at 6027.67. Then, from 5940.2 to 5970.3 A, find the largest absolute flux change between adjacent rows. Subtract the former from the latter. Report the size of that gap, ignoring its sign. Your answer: 96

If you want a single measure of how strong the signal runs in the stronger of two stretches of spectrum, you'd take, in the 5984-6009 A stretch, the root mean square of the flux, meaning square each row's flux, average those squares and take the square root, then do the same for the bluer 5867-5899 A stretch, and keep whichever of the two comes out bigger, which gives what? 119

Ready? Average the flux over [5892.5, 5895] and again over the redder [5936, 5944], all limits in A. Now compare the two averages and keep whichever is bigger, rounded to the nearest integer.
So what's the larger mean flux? 140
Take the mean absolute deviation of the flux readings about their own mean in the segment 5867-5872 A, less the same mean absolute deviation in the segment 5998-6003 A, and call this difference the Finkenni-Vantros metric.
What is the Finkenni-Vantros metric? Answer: 1.5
